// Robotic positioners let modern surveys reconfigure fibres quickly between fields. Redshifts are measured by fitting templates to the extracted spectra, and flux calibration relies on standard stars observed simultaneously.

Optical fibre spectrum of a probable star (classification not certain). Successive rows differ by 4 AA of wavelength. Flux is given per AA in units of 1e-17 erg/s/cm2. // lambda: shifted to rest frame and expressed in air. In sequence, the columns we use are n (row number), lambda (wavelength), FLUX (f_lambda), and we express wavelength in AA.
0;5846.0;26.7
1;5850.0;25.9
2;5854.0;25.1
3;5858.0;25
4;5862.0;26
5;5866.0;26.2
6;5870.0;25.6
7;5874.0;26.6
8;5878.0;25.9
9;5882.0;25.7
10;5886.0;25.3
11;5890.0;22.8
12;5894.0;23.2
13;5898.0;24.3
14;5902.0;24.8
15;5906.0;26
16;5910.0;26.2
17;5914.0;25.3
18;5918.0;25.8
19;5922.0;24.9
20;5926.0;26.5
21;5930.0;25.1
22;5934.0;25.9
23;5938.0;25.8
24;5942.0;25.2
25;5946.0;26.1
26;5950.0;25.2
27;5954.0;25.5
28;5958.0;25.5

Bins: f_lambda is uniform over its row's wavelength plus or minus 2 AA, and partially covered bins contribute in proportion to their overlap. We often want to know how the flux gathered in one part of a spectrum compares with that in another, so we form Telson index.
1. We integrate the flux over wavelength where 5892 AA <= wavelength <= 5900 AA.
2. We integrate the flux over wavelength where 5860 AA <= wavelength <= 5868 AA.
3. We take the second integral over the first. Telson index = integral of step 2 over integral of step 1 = 1.10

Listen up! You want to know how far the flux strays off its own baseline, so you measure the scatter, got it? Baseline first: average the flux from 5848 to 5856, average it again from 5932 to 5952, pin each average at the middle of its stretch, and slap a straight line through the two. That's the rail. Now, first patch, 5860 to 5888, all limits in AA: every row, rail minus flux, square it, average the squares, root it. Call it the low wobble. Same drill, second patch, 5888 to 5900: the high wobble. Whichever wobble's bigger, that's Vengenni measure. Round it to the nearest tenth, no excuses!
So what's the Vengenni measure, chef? 2.2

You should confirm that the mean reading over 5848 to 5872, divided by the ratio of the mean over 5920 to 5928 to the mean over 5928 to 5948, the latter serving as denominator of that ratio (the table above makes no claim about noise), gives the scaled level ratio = 25.6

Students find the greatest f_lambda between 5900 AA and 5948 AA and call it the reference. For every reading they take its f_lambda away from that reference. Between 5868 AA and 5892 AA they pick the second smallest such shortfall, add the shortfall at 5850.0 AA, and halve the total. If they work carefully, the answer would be 0.6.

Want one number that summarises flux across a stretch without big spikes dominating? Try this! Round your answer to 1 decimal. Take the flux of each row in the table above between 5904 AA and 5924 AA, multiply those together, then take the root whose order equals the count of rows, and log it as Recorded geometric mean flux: 25.6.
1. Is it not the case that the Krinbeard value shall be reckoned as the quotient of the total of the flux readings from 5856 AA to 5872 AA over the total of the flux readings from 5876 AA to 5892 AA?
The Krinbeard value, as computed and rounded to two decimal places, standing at 1.03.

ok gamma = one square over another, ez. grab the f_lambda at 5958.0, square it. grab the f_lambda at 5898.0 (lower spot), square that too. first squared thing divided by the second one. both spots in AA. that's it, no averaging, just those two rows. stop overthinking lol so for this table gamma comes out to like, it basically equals 1.10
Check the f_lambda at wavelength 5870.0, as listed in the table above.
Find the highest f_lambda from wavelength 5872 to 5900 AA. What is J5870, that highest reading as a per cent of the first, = 103.9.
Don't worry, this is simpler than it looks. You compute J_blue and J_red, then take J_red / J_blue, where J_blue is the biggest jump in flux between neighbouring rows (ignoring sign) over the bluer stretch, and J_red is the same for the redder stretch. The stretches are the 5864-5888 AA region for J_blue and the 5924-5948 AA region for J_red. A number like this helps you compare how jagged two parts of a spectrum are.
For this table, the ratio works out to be 1.40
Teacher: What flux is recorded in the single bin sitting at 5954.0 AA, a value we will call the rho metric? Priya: 25.5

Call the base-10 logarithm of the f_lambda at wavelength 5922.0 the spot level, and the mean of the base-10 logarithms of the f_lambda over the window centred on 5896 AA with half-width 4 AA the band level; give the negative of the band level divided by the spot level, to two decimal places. -0.99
